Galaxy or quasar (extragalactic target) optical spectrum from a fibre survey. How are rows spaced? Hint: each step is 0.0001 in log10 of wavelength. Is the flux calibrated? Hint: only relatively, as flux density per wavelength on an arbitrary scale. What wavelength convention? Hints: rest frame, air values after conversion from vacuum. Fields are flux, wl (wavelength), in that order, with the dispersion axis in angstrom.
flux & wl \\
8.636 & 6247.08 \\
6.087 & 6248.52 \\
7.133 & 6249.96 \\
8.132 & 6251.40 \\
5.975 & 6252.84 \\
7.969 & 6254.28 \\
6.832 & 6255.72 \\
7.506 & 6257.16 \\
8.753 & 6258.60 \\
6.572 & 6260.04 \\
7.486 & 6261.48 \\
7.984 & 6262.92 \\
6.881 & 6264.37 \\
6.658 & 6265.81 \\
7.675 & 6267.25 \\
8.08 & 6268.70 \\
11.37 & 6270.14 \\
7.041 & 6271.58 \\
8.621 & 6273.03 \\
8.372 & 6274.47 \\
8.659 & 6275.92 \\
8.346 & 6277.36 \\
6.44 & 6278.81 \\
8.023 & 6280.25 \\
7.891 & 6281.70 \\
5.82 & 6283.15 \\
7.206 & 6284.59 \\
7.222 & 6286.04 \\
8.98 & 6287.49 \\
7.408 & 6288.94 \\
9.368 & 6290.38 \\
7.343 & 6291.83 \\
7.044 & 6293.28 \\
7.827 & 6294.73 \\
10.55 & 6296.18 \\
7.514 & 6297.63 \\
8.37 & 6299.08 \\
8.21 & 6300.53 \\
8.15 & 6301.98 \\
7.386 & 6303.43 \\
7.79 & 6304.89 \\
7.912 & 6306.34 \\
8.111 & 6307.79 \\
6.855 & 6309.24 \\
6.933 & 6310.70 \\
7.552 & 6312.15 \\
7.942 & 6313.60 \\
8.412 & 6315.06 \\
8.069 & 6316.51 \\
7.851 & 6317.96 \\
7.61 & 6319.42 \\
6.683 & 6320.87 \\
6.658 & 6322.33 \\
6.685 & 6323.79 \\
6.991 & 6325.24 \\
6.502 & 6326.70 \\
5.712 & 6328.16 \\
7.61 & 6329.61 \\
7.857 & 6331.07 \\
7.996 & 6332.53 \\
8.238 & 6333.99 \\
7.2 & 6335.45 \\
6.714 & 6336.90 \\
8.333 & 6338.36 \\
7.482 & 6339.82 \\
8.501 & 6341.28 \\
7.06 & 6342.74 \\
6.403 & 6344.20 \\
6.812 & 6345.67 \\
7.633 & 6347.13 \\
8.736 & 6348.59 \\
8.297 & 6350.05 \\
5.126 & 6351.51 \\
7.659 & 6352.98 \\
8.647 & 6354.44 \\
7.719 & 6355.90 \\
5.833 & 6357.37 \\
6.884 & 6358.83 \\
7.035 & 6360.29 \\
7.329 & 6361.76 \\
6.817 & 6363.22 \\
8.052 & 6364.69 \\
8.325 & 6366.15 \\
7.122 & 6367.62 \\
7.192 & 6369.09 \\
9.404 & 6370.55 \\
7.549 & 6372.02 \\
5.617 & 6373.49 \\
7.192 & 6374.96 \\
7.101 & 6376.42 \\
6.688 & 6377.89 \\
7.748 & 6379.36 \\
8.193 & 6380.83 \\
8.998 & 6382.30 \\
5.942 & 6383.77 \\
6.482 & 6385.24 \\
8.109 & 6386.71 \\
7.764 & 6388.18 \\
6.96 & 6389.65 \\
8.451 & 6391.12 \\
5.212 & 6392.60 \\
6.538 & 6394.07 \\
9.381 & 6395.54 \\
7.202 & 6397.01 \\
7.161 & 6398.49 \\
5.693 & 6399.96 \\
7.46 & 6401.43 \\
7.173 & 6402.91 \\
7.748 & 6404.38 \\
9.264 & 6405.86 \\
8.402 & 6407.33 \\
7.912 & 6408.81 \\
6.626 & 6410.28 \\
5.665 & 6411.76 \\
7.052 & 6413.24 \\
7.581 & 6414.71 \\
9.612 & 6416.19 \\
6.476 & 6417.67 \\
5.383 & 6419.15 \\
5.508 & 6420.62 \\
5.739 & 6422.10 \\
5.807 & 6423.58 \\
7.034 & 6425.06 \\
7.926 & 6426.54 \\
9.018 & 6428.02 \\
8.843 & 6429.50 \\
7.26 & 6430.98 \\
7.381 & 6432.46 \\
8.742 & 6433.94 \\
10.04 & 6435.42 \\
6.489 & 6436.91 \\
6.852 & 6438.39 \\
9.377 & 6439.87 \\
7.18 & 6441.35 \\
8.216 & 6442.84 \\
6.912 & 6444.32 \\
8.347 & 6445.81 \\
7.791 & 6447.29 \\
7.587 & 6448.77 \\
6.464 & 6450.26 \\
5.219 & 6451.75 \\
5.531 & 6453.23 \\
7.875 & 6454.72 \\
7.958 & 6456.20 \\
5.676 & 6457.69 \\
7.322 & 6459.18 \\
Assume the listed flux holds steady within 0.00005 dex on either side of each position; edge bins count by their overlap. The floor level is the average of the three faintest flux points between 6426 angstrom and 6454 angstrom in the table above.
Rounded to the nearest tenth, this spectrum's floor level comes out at 5.7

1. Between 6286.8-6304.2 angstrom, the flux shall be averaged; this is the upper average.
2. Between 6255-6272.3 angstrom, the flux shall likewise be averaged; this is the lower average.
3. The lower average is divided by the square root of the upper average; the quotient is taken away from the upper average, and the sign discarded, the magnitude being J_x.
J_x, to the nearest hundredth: 5.47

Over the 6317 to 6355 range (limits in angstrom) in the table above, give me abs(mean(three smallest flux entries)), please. 5.7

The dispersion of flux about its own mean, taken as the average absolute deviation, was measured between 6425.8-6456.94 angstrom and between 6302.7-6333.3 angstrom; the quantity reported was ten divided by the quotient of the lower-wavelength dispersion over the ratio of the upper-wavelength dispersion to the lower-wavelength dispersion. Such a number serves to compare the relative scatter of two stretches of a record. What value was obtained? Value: 27.9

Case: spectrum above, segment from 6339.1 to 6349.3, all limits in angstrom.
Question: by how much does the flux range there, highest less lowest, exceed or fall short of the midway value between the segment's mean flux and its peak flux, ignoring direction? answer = 5.79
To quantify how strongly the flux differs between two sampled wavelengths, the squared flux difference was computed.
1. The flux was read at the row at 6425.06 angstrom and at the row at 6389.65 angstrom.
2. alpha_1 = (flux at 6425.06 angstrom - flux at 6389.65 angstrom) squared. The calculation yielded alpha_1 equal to 0.0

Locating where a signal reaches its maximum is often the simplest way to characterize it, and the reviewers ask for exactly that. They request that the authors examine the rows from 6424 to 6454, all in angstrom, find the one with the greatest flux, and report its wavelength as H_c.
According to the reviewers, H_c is 6435.42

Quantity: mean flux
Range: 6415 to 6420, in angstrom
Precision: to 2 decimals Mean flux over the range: 7.16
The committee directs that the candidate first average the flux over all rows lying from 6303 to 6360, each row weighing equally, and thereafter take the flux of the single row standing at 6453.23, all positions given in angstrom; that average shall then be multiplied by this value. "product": 41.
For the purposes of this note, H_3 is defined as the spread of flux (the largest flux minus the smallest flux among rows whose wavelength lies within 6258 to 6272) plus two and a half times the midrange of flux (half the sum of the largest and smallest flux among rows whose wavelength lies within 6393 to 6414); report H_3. 23.6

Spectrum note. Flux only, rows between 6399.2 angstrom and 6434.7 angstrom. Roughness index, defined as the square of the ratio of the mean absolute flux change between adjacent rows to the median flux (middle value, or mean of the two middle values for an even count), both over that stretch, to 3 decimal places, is 0.018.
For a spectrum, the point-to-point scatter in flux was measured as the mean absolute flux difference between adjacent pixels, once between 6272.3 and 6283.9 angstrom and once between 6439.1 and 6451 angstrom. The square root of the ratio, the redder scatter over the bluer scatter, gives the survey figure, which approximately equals 1.1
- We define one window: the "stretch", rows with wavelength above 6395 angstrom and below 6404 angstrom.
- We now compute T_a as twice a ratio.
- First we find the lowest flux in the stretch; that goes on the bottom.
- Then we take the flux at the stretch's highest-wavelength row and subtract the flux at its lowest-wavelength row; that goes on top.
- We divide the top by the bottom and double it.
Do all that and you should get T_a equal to -0.8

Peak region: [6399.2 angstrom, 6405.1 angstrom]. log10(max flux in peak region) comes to 0.89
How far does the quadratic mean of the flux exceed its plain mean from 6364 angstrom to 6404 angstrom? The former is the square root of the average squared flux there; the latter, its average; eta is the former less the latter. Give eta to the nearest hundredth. 0.07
